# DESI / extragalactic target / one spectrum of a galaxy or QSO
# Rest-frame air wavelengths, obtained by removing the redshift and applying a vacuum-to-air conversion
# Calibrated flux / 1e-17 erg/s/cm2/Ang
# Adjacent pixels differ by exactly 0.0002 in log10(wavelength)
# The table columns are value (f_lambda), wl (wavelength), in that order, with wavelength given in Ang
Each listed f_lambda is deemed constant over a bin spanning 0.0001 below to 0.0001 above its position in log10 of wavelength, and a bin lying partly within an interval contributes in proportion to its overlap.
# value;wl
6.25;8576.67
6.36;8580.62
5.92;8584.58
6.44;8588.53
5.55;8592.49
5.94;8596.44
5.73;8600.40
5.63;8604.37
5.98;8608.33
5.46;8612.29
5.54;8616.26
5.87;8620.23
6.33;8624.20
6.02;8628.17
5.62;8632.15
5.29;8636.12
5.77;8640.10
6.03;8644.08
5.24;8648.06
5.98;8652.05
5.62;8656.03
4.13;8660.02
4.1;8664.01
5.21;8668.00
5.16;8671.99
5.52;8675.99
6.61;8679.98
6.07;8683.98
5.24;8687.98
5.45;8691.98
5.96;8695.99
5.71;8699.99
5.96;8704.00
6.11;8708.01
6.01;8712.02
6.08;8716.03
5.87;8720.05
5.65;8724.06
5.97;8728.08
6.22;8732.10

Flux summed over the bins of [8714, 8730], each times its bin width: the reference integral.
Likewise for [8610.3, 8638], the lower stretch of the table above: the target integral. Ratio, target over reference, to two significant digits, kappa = 1.7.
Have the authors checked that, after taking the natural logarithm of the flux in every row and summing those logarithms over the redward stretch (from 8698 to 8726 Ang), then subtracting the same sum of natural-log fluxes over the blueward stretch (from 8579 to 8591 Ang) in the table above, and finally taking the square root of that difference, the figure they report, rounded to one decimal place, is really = 2.6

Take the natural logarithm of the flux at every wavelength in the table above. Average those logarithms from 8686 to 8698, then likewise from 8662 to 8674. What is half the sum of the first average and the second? 1.64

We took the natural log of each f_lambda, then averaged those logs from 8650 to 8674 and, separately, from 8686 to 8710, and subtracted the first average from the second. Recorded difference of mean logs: 0.14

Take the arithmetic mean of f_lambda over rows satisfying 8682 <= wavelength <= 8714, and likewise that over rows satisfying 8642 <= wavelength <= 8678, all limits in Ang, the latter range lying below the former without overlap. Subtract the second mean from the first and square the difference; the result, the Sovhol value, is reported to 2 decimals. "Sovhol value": 0.35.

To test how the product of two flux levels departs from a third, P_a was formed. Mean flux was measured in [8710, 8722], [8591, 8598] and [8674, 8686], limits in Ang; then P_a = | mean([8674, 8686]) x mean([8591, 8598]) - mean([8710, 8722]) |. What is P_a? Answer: 28.9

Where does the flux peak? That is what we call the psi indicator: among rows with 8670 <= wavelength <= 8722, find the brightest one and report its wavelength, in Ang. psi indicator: 8679.98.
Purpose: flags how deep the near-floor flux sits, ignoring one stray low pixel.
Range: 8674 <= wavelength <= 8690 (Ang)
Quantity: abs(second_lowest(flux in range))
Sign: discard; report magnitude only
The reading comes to 5.52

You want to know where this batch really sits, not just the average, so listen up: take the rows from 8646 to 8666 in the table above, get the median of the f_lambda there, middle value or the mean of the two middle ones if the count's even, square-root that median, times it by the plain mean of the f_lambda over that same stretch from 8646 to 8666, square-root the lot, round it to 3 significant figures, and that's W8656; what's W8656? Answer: 3.39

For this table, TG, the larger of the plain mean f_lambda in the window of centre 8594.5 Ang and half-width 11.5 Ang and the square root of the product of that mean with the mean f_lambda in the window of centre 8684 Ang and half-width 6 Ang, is 5.92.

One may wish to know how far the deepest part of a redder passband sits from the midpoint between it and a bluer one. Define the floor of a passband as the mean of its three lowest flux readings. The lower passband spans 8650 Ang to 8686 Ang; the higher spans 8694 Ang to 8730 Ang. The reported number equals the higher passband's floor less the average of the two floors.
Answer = 0.6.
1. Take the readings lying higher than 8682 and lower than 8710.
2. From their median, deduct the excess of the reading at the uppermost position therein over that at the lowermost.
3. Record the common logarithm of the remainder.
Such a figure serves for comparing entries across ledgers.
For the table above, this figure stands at 0.77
